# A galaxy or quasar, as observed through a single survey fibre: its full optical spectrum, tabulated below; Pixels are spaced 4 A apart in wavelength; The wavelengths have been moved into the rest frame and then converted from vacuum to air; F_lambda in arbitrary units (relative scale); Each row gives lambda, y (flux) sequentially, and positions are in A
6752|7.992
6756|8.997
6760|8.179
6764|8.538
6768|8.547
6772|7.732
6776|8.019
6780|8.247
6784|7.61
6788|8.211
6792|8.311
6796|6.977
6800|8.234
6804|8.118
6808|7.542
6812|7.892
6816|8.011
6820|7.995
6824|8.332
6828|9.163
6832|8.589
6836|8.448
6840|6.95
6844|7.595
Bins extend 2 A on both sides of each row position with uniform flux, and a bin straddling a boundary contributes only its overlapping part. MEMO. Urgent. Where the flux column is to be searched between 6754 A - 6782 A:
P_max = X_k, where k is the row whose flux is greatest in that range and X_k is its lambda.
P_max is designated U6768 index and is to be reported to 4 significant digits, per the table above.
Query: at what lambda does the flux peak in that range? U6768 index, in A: 6756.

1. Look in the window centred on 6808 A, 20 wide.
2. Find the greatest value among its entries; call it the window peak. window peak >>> 8.234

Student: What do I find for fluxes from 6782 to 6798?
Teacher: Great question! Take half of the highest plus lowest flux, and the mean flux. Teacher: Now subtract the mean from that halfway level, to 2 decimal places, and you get -0.13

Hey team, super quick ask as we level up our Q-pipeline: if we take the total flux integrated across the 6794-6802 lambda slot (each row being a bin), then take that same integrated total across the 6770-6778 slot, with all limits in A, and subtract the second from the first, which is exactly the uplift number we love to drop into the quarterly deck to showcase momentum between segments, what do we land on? -2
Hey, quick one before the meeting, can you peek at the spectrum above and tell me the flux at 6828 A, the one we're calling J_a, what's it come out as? 9.163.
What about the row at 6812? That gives 7.892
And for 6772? 7.732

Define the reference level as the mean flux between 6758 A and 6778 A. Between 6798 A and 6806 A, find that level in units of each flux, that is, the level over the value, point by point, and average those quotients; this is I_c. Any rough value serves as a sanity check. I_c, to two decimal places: 1.00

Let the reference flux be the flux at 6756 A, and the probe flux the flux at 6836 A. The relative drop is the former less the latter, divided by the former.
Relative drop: 0.061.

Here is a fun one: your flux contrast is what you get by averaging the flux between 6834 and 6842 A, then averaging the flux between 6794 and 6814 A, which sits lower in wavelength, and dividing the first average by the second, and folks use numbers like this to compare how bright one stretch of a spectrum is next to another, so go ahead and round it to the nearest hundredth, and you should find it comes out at 0.99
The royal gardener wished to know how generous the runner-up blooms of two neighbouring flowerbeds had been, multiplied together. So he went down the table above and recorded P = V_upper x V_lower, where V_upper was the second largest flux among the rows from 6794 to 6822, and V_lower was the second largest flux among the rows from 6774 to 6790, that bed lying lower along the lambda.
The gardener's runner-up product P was 67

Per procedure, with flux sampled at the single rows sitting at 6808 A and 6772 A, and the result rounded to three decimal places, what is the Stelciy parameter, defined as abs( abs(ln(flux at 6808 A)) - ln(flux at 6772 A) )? 0.025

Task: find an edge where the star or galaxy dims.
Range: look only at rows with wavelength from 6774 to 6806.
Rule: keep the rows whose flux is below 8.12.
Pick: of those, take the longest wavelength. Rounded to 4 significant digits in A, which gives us 6804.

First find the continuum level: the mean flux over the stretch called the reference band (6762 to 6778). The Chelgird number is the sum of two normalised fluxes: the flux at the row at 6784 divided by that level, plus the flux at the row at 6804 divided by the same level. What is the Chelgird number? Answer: 1.916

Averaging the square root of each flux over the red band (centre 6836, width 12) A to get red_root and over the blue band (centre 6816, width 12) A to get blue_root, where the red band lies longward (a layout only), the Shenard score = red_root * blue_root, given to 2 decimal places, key 7.97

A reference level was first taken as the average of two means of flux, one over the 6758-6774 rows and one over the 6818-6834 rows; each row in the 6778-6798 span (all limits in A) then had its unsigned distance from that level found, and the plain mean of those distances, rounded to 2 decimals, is 0.51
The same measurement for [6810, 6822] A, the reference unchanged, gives 0.42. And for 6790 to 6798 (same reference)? 0.74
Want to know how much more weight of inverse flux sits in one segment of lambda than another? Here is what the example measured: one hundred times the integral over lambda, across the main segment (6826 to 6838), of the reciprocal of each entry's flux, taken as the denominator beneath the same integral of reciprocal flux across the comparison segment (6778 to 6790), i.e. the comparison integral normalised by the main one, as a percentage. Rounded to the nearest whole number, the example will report 109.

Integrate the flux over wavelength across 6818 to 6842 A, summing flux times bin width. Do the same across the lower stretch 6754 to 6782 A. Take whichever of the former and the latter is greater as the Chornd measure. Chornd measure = 233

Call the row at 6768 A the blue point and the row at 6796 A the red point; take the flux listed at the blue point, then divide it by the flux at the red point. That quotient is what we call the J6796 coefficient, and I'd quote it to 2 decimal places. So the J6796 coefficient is 1.23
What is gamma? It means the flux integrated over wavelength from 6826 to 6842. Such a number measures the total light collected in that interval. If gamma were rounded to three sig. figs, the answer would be 133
